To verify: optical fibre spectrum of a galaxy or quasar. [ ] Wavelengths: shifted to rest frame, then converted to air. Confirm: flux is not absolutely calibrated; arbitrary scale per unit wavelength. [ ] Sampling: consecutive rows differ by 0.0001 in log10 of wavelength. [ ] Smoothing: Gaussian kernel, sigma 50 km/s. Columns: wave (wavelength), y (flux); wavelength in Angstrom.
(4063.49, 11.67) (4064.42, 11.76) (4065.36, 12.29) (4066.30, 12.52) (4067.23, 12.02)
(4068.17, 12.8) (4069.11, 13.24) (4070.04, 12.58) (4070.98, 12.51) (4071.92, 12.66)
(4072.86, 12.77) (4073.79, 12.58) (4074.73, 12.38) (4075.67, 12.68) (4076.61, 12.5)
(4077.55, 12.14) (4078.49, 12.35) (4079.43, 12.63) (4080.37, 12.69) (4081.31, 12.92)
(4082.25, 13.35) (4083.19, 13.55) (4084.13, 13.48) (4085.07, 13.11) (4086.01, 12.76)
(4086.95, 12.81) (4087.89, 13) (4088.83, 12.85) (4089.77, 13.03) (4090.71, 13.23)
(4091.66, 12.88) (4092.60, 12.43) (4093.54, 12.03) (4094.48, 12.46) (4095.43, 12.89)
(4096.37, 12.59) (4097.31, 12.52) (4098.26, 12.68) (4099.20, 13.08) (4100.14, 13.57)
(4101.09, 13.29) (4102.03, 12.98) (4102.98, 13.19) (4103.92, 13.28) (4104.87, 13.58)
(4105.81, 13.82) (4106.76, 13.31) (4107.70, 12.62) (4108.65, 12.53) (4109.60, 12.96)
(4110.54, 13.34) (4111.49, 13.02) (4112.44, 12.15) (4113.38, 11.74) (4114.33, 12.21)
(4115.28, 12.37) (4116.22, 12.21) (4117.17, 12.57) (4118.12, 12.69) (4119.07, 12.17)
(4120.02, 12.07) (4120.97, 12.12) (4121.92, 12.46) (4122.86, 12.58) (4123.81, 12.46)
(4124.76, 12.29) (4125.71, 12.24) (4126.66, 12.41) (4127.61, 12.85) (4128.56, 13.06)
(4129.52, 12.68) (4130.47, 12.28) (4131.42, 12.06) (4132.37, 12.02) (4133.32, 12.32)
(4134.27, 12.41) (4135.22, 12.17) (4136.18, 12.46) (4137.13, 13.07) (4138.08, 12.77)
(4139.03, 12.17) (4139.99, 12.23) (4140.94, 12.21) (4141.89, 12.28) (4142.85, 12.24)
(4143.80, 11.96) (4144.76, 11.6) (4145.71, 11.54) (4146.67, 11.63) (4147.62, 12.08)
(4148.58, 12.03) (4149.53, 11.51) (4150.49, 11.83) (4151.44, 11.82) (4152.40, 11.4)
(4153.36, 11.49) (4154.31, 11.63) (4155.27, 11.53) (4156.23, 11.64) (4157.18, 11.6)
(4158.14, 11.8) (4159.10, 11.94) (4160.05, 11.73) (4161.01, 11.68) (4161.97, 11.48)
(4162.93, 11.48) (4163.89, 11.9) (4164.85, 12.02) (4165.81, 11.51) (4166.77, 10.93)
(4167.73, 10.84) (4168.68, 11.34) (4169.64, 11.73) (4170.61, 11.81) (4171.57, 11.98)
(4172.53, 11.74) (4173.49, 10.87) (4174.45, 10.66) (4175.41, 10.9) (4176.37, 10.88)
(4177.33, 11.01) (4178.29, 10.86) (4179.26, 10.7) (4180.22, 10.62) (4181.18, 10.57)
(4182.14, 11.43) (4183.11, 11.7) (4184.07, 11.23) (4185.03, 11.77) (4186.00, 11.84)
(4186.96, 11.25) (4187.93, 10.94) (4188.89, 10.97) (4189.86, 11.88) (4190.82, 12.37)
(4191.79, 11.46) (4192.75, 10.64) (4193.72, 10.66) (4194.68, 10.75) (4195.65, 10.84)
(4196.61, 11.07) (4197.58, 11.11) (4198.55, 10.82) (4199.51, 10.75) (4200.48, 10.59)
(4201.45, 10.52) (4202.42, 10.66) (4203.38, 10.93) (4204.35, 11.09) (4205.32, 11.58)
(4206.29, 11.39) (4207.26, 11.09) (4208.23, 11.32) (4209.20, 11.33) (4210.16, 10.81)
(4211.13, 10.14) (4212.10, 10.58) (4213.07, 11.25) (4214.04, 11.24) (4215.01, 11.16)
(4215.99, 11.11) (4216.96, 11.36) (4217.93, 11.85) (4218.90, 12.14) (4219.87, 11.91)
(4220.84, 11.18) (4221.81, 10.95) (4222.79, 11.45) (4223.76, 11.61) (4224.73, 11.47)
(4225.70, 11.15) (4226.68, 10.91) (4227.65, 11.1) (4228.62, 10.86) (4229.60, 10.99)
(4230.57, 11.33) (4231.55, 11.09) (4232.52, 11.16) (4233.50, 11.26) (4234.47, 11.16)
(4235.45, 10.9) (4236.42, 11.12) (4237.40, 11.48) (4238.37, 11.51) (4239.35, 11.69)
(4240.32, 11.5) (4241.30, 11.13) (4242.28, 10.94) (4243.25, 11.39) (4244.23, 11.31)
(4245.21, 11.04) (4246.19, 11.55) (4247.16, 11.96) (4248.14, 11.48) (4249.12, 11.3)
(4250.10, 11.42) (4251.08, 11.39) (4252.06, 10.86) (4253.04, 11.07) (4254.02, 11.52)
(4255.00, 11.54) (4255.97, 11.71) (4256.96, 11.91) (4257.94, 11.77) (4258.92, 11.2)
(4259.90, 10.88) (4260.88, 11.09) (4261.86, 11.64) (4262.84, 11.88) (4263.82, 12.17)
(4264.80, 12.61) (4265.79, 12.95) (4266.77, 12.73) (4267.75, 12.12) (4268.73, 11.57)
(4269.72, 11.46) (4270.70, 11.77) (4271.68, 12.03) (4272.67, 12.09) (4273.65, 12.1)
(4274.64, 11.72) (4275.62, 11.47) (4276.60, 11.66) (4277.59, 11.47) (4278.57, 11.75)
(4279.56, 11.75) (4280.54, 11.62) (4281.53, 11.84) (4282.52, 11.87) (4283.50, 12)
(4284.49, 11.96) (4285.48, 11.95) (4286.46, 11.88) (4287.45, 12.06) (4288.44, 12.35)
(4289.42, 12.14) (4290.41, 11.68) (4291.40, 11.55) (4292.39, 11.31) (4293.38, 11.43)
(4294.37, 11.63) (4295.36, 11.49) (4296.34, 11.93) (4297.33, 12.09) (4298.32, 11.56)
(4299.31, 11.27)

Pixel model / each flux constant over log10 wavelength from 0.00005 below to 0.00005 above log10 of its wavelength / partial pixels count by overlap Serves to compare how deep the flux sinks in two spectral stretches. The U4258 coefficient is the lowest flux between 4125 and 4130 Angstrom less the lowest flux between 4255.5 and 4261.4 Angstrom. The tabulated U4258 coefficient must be 1.4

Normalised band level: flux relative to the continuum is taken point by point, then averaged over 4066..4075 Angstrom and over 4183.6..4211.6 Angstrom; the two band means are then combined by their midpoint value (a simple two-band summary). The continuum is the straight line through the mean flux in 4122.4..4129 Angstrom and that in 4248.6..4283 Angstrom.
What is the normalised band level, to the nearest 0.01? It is 0.95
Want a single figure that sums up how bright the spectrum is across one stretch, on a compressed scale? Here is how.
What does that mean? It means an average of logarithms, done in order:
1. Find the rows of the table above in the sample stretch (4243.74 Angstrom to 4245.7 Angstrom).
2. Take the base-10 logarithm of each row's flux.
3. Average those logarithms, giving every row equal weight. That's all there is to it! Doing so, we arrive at 1.05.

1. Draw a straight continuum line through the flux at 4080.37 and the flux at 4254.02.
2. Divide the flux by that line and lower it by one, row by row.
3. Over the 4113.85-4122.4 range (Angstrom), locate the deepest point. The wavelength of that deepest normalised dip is 4120.02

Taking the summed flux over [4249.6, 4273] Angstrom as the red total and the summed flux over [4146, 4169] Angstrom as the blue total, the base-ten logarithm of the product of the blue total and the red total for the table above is 4.895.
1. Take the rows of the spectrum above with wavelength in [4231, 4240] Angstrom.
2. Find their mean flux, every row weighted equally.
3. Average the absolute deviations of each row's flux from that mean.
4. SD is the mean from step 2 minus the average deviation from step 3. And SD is 11.1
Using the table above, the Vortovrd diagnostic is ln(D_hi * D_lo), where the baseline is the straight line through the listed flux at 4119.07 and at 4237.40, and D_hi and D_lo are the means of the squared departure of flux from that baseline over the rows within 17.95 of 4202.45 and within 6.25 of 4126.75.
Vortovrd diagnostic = -2.4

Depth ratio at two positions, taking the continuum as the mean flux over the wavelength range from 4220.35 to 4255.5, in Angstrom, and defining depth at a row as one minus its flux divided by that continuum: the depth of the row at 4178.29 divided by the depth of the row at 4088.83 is -0.26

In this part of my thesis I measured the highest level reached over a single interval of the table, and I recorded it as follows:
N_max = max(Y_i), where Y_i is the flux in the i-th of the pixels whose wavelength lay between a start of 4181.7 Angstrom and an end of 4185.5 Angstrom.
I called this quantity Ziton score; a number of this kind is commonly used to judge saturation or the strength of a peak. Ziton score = 11.77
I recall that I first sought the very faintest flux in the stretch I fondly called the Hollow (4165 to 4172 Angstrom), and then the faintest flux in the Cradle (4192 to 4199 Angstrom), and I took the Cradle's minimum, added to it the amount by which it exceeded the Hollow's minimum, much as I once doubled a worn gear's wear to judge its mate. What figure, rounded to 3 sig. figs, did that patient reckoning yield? 10.4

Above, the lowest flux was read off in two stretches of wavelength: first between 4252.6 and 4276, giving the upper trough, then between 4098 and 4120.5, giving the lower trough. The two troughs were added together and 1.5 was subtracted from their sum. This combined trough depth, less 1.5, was 21.1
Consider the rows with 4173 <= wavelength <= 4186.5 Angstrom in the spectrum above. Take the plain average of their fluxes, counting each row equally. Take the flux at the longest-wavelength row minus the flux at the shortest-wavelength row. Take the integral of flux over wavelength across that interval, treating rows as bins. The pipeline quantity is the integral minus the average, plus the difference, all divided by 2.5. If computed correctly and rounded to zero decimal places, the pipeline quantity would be 56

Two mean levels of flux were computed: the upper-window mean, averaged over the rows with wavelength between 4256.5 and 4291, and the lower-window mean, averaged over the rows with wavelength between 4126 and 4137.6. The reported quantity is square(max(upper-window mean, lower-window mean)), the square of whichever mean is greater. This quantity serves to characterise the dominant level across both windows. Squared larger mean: 156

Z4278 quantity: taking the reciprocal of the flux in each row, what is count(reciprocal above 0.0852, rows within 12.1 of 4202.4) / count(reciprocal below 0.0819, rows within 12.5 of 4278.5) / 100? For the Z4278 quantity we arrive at 0.120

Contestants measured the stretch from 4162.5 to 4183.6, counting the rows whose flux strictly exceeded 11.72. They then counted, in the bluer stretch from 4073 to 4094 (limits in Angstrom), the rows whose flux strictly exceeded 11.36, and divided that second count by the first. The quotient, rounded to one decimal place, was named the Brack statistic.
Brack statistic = 3.7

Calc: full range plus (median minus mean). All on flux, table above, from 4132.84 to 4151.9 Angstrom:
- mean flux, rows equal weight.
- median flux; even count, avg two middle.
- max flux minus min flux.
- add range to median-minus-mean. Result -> 1.6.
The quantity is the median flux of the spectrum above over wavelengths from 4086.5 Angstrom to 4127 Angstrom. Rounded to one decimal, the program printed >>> 12.6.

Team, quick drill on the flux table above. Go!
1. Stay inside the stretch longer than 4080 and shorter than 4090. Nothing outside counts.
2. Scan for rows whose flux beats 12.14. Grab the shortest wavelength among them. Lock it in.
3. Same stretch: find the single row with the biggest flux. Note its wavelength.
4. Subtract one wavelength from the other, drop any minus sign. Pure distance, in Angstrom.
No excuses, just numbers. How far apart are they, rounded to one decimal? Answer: 2.8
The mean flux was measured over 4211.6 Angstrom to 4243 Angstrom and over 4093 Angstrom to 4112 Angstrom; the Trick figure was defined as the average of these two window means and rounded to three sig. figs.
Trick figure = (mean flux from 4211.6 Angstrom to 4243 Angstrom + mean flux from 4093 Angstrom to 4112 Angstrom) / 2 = 12.1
